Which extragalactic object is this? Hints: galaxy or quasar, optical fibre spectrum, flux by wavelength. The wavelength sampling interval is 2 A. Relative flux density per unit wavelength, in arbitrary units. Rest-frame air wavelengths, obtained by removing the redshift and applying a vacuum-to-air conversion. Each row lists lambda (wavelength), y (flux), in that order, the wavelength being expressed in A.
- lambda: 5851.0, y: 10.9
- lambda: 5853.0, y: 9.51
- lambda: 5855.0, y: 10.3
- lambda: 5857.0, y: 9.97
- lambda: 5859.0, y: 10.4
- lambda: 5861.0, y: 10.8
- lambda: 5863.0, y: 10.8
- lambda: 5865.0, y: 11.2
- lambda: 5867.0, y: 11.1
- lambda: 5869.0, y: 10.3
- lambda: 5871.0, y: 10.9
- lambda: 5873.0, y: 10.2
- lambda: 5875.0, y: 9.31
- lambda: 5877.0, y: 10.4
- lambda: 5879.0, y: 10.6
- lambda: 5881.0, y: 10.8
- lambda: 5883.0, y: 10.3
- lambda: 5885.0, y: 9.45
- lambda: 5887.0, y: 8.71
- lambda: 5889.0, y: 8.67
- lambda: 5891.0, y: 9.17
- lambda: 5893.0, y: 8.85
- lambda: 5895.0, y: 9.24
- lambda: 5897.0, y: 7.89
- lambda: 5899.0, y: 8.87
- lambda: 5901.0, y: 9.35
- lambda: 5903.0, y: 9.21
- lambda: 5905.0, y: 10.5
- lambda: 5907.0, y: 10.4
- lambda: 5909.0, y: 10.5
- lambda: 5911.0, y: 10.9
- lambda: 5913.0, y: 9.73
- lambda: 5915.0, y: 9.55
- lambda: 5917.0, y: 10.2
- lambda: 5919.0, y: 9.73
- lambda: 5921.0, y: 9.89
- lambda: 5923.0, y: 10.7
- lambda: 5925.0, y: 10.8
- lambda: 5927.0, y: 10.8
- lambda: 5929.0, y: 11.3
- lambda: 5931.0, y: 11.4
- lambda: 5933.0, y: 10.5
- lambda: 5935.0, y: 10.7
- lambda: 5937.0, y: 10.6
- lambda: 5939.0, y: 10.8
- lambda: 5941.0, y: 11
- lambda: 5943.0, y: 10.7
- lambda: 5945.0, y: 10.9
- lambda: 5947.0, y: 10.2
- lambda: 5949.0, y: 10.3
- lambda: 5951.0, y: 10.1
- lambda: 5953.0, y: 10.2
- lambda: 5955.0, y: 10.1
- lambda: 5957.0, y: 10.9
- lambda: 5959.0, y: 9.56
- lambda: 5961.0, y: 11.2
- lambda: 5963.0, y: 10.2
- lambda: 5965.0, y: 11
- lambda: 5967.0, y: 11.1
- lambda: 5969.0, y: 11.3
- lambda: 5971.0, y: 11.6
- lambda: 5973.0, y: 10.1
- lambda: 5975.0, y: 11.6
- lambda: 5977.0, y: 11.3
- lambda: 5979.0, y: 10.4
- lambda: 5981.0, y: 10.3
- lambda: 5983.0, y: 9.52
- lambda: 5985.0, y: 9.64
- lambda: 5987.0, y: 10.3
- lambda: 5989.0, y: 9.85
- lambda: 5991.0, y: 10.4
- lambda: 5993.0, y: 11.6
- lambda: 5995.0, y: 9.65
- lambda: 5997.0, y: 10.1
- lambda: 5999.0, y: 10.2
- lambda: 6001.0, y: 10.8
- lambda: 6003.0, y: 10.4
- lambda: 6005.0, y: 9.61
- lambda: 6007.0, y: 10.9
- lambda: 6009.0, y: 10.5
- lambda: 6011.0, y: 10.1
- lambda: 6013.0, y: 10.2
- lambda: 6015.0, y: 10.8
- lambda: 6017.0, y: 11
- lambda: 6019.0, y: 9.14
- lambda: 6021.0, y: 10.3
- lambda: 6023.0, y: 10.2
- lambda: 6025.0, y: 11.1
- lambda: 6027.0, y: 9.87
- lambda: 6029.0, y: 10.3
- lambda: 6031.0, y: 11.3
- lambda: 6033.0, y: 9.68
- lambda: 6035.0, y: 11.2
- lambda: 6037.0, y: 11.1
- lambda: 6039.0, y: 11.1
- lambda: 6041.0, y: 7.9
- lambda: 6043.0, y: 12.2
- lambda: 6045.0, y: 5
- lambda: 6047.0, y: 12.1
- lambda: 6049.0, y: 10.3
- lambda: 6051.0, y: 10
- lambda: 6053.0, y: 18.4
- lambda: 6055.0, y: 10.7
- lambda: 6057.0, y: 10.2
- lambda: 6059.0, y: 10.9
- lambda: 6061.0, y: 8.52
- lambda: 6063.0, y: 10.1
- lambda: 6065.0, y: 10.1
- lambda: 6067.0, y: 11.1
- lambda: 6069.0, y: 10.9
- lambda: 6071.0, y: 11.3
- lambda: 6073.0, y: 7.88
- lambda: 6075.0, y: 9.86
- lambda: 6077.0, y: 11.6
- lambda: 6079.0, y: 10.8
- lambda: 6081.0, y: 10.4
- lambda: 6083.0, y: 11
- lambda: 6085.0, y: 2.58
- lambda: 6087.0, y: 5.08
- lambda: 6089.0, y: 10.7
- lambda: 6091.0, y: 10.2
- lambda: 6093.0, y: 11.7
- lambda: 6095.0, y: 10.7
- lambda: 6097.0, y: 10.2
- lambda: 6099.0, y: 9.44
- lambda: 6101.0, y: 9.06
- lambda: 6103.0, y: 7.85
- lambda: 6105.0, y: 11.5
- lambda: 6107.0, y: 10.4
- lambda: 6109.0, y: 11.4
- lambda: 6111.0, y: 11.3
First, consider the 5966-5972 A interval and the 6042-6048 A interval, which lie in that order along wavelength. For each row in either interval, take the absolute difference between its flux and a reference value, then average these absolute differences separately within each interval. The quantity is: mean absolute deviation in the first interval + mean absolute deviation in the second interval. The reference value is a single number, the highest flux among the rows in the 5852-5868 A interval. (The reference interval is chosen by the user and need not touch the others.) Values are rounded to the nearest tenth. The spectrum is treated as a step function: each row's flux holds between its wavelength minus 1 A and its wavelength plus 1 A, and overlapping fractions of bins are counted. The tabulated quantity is 2.9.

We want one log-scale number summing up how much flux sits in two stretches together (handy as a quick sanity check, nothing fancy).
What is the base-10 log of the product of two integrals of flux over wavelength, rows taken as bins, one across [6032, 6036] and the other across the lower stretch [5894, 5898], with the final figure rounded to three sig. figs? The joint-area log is 3.16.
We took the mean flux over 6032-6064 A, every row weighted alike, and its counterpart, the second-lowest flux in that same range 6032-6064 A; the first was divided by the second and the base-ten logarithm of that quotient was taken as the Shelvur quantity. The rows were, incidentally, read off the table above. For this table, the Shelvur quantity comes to 0.127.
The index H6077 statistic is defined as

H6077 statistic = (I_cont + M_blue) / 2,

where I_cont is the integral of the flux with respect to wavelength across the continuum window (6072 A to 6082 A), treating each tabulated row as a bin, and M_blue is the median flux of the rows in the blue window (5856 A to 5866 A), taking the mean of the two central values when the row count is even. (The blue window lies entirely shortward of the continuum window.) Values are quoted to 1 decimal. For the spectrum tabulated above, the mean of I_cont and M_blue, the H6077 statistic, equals 55.9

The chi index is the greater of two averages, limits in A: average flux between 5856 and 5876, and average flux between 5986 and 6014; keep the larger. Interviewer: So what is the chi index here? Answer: 10.5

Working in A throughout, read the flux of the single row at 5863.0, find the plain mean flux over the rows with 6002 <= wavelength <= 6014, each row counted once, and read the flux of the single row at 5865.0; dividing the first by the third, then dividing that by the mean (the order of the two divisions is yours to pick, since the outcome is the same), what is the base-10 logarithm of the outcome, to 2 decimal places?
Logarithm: -1.03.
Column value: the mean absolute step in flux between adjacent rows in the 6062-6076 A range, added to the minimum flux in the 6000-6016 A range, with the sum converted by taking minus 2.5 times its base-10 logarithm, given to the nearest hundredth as -2.58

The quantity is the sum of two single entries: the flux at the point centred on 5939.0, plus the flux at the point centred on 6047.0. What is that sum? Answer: 22.9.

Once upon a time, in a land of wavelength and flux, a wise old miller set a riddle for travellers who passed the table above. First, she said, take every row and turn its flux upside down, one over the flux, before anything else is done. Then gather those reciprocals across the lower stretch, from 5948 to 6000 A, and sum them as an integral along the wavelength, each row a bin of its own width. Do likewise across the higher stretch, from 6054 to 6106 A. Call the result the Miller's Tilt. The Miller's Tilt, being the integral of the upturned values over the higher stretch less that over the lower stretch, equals 0.9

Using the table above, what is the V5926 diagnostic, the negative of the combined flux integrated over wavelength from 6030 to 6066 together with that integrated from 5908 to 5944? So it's -761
